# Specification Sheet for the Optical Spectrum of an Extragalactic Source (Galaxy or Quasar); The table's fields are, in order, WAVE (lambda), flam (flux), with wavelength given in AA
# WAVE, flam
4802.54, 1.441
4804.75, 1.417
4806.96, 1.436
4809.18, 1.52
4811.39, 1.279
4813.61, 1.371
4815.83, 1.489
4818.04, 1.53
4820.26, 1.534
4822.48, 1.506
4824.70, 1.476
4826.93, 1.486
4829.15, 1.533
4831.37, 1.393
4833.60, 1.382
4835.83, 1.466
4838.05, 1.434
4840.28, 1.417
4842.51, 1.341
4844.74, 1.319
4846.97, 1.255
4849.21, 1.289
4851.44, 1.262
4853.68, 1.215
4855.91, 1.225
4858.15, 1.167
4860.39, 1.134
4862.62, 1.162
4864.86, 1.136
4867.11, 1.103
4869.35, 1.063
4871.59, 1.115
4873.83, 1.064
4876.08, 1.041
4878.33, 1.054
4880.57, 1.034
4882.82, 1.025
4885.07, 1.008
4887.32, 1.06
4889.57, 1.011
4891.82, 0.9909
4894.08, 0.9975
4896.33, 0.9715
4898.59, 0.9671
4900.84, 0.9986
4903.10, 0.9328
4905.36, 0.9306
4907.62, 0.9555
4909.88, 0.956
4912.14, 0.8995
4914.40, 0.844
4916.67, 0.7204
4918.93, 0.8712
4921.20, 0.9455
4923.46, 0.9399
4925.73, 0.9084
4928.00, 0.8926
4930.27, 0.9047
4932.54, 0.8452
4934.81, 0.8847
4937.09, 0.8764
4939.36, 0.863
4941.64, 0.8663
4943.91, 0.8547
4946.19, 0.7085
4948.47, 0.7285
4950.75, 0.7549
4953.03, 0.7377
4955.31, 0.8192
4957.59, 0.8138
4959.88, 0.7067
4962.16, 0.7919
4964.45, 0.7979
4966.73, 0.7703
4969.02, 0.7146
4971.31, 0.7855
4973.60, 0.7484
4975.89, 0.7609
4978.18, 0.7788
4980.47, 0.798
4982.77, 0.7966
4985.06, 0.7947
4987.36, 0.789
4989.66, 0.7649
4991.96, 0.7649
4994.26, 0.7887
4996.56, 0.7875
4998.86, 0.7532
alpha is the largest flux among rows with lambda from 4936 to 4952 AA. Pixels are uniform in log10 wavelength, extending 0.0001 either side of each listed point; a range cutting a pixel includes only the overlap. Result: 0.8764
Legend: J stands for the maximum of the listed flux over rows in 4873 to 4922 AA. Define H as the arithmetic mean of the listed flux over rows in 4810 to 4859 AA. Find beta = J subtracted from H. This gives 0.3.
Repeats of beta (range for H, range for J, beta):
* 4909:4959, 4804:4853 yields -0.7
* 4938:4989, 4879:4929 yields -0.3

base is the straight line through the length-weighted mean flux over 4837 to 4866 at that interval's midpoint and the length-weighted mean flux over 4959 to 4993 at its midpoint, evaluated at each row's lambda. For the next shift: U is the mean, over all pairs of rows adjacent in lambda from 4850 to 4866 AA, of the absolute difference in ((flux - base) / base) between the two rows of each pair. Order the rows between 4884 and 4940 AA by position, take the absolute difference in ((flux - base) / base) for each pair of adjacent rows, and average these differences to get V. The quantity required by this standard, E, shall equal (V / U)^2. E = 2.2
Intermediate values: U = 0.025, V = 0.037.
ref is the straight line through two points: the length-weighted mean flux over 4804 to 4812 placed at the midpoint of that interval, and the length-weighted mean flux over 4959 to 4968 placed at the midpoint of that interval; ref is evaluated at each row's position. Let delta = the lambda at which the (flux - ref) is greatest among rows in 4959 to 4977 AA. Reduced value 4971.31 AA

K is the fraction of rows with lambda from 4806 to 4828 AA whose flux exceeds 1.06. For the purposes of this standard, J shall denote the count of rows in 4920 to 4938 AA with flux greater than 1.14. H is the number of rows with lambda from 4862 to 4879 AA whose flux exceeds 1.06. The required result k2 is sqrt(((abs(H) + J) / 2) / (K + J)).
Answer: 1.7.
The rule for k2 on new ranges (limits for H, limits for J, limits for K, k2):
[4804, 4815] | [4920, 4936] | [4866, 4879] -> 1.9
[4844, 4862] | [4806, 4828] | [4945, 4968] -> 0.9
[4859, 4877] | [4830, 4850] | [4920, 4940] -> 0.9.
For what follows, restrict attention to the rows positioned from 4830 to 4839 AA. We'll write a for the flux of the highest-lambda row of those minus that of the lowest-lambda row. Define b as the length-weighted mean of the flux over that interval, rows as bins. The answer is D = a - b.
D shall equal -1.4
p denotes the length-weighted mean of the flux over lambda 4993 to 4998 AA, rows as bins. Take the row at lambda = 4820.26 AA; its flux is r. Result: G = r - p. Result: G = 0.7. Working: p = 0.79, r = 1.534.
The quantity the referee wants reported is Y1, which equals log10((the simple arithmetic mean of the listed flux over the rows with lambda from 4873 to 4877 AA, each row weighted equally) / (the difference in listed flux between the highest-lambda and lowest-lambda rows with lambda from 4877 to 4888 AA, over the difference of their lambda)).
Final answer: 3.2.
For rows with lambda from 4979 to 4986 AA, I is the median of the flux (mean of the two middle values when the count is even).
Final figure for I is 0.80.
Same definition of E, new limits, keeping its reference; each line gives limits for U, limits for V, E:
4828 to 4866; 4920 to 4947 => 1.0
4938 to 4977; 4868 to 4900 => 0.2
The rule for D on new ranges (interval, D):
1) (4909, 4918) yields -1.1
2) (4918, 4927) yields -0.9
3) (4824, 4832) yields -1.6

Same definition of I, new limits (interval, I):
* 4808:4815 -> 1.37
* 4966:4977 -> 0.76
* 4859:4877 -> 1.11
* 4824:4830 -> 1.49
